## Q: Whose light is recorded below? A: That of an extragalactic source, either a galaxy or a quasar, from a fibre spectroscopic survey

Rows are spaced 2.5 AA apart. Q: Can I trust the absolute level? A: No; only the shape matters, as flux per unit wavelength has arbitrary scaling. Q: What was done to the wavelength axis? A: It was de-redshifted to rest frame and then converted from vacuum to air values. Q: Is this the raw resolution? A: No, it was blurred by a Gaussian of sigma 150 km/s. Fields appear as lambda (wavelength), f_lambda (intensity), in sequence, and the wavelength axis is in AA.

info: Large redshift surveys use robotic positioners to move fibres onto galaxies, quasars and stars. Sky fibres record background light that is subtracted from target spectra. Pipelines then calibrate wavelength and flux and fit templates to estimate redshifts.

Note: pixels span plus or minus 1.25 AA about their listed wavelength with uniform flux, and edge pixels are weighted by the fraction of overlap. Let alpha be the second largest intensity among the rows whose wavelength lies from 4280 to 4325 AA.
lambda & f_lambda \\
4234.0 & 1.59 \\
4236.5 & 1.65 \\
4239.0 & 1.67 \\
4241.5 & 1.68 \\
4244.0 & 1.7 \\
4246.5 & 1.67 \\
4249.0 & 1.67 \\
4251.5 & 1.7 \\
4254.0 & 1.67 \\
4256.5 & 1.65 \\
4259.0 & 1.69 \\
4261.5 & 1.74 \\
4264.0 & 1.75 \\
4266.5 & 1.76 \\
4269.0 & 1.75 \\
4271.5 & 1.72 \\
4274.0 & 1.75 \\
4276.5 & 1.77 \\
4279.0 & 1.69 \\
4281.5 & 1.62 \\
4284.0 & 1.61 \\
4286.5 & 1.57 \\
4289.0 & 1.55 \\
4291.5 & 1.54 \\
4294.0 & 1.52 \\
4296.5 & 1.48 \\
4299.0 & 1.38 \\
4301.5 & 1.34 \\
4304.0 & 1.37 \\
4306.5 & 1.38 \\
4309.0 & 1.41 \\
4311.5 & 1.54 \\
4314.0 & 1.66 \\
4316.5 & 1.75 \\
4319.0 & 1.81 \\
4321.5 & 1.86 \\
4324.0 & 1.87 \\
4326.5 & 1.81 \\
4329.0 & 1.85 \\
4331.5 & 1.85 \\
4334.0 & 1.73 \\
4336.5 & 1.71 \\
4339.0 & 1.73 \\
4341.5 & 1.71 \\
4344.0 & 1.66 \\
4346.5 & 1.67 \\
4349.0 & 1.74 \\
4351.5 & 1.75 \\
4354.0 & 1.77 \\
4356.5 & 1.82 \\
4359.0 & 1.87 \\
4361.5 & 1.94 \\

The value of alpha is 1.86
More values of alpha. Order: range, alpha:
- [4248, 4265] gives 1.74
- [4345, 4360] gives 1.82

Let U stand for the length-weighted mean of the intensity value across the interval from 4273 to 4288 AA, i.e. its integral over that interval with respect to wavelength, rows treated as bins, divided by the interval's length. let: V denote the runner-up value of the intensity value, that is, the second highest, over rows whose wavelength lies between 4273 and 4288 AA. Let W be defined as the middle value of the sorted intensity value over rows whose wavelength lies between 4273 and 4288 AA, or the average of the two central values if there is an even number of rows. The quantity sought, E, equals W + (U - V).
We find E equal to 1.57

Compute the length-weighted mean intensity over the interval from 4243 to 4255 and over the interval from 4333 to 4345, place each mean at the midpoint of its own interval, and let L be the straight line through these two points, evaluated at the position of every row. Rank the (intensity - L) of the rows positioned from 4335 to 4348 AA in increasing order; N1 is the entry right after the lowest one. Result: -0.04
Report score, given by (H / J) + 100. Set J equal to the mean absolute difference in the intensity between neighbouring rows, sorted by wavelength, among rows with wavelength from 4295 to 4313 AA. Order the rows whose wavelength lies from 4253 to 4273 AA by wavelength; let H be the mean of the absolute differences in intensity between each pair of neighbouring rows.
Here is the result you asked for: 100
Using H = 0.024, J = 0.057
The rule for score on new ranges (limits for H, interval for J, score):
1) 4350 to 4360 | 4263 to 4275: 102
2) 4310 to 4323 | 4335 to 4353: 103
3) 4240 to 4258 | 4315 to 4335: 100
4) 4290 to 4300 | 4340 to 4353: 102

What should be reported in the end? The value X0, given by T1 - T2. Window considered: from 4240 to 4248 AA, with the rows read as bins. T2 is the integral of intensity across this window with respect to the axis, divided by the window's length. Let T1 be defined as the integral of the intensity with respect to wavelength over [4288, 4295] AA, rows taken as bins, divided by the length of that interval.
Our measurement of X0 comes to -0.15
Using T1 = 1.54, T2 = 1.68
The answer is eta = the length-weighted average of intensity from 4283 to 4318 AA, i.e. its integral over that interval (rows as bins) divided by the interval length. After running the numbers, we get 1.51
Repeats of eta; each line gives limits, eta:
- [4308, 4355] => 1.73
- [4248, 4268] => 1.70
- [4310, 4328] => 1.75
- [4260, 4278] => 1.75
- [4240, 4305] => 1.63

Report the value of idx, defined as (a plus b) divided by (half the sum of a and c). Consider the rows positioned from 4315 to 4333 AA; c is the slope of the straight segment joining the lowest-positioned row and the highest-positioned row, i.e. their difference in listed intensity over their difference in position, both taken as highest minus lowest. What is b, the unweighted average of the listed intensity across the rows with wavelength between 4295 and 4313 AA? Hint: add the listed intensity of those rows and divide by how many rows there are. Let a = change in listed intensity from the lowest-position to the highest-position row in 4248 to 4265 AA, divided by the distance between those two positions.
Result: 237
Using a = 0.005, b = 1.41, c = 0.007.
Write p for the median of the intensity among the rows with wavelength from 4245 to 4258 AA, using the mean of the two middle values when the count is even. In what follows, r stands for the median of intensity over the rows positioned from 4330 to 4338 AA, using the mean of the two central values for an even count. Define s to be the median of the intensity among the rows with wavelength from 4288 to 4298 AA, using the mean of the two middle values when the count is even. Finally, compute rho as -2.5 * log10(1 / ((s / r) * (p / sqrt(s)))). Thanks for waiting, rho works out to 0.19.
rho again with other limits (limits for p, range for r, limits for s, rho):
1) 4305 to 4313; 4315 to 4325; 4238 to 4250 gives -0.01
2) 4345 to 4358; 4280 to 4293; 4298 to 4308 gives 0.29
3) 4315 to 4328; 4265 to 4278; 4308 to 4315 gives 0.27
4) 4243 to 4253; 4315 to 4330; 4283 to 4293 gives 0.15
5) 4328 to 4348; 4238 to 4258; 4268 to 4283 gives 0.33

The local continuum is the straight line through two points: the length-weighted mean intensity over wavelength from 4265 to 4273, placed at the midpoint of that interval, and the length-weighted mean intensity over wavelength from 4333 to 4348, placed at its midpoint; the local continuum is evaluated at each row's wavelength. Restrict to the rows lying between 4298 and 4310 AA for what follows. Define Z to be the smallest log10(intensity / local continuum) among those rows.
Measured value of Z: -0.11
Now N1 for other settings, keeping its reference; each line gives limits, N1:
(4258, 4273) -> 0.03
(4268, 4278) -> 0.06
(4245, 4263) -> -0.01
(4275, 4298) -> -0.18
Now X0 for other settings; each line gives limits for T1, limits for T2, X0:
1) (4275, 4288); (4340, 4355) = -0.06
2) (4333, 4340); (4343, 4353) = 0.02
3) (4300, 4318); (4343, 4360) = -0.26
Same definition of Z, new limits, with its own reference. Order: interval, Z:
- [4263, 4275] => -0.01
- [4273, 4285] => -0.03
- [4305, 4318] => -0.10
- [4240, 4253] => -0.02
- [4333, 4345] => -0.01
